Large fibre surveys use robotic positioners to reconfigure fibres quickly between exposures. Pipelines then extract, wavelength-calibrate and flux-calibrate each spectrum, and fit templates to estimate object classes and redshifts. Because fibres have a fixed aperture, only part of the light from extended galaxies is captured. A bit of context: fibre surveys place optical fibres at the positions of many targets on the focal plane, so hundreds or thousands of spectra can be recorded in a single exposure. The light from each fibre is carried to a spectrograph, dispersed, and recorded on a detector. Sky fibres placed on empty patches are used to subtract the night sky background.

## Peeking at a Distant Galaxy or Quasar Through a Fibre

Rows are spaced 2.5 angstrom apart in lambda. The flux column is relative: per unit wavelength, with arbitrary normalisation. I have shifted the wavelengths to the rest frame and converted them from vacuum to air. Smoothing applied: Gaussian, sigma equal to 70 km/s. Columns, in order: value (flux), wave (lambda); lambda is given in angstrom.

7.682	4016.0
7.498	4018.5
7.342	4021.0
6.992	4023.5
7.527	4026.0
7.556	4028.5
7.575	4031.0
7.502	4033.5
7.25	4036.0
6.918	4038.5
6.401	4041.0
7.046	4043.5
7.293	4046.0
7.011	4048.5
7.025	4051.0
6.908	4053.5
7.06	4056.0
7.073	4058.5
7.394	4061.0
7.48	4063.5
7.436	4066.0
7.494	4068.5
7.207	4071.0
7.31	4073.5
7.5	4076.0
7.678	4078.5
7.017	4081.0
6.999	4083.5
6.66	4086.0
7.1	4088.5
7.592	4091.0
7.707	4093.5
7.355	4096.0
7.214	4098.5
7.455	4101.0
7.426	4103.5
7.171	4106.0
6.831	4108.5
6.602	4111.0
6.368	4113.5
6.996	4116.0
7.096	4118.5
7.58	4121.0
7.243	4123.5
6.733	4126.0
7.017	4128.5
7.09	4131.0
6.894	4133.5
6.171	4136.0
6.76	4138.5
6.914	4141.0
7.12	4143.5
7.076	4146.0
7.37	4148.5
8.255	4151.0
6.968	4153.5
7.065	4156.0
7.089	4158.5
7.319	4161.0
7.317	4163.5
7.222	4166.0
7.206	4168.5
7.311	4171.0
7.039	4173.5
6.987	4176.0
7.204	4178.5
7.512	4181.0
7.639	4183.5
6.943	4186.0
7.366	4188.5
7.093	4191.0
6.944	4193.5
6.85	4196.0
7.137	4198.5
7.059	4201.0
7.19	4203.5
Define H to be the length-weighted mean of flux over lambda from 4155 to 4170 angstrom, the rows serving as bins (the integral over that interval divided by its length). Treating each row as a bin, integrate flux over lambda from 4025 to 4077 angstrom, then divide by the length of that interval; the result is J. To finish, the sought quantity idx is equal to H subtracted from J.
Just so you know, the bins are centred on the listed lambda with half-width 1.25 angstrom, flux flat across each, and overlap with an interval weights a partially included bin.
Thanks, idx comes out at 0.03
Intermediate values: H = 7.21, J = 7.23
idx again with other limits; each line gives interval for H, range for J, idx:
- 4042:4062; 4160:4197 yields 0.11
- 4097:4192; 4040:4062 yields -0.10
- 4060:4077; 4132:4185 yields -0.24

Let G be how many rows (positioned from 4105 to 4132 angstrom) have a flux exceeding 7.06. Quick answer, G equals 5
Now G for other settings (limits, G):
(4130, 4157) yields 6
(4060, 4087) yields 8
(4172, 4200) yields 6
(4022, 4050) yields 6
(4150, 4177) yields 8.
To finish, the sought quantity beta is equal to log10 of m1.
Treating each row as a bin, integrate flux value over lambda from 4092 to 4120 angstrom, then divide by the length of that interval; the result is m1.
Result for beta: 0.852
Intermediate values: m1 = 7.12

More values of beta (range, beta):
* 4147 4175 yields 0.862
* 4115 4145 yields 0.843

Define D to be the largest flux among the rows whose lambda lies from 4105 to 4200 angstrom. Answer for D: 8.255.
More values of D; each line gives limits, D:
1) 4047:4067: 7.48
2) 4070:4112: 7.707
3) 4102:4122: 7.58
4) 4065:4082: 7.678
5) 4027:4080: 7.678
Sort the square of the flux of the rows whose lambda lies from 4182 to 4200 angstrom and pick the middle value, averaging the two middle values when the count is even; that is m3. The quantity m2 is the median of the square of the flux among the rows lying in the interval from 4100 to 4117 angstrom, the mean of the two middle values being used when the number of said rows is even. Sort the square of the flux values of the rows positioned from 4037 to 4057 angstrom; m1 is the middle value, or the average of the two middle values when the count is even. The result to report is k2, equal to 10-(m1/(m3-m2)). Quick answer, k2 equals -26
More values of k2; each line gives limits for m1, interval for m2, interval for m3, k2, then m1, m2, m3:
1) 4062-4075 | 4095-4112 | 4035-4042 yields 23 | 55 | 52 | 47.9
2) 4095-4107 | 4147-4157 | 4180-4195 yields -311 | 54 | 52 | 52.3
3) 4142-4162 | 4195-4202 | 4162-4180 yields -14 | 50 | 50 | 51.9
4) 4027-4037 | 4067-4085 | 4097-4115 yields 38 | 57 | 53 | 51.4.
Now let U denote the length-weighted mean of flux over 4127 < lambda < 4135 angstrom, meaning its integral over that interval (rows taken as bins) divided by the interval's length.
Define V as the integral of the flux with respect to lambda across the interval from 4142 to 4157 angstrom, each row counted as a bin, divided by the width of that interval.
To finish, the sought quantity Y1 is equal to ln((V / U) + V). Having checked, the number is 2.123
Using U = 6.97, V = 7.31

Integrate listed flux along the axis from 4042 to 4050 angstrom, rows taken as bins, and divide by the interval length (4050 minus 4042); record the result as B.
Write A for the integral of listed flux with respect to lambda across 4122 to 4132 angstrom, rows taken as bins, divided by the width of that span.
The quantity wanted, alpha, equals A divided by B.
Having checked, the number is 0.99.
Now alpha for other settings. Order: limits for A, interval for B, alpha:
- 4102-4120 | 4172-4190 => 0.96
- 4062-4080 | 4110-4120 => 1.10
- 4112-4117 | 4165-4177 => 0.93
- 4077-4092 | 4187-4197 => 1.02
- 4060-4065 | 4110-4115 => 1.14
